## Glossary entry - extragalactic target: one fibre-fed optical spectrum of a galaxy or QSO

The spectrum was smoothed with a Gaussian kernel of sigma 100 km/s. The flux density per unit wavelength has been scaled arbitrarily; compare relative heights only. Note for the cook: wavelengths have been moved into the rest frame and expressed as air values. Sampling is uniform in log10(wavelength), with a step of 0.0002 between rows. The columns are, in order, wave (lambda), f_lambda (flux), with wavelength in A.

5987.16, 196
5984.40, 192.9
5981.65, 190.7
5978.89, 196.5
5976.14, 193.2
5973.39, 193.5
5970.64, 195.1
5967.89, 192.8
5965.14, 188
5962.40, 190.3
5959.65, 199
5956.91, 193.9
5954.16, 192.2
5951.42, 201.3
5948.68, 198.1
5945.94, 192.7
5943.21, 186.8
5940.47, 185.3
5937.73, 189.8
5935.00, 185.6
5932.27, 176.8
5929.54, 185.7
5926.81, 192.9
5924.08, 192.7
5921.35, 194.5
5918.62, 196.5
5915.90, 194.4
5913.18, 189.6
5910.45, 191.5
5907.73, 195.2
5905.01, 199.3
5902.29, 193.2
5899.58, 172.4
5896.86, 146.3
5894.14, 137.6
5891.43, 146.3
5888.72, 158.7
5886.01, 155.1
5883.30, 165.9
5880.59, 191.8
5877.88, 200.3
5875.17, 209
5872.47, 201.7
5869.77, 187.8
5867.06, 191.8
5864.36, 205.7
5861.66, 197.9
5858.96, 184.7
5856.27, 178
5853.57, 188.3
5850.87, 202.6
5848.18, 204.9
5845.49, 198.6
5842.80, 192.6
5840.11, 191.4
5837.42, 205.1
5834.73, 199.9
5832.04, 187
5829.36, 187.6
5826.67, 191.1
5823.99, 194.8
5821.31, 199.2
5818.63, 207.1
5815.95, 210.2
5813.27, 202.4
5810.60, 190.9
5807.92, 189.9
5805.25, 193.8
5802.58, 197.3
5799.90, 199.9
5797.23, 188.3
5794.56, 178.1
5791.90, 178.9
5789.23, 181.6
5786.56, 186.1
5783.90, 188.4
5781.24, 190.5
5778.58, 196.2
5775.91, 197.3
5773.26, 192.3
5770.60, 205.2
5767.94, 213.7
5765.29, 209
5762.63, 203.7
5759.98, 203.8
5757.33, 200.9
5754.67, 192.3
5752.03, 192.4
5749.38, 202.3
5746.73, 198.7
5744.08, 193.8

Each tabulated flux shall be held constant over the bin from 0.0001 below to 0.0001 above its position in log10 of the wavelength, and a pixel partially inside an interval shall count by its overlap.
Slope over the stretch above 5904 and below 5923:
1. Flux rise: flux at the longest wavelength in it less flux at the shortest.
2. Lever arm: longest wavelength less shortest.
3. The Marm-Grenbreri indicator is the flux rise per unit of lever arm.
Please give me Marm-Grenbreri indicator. -0.3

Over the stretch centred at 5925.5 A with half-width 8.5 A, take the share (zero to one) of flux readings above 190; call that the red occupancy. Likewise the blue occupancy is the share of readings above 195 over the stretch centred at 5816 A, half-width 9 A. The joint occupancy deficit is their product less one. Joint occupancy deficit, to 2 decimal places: -0.62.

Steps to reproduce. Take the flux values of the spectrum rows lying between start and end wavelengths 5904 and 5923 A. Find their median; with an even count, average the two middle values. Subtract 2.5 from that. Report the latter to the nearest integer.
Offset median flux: 192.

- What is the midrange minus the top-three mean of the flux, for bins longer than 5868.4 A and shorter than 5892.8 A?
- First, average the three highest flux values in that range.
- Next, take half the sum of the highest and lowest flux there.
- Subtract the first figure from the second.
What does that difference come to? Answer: -26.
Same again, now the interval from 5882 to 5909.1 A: -27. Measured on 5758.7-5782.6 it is -7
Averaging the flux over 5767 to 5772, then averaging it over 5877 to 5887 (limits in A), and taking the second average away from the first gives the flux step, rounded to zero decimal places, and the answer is 31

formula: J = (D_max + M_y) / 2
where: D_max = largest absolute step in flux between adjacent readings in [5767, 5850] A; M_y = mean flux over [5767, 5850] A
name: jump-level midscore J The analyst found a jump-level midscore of 104.3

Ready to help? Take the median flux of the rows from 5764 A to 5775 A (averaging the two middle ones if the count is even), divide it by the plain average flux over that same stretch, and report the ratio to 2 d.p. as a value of 1.01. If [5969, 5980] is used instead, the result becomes 1.00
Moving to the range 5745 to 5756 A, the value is 1.00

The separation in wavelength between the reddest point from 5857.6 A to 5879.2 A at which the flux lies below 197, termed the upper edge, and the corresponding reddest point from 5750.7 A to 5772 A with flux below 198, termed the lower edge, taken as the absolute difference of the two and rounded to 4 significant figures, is 115.1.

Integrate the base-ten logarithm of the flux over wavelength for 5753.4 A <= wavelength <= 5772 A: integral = 42.9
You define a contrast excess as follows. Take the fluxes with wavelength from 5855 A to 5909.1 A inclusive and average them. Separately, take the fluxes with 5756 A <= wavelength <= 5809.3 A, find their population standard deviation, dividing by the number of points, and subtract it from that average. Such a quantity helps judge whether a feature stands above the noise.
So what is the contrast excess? 171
